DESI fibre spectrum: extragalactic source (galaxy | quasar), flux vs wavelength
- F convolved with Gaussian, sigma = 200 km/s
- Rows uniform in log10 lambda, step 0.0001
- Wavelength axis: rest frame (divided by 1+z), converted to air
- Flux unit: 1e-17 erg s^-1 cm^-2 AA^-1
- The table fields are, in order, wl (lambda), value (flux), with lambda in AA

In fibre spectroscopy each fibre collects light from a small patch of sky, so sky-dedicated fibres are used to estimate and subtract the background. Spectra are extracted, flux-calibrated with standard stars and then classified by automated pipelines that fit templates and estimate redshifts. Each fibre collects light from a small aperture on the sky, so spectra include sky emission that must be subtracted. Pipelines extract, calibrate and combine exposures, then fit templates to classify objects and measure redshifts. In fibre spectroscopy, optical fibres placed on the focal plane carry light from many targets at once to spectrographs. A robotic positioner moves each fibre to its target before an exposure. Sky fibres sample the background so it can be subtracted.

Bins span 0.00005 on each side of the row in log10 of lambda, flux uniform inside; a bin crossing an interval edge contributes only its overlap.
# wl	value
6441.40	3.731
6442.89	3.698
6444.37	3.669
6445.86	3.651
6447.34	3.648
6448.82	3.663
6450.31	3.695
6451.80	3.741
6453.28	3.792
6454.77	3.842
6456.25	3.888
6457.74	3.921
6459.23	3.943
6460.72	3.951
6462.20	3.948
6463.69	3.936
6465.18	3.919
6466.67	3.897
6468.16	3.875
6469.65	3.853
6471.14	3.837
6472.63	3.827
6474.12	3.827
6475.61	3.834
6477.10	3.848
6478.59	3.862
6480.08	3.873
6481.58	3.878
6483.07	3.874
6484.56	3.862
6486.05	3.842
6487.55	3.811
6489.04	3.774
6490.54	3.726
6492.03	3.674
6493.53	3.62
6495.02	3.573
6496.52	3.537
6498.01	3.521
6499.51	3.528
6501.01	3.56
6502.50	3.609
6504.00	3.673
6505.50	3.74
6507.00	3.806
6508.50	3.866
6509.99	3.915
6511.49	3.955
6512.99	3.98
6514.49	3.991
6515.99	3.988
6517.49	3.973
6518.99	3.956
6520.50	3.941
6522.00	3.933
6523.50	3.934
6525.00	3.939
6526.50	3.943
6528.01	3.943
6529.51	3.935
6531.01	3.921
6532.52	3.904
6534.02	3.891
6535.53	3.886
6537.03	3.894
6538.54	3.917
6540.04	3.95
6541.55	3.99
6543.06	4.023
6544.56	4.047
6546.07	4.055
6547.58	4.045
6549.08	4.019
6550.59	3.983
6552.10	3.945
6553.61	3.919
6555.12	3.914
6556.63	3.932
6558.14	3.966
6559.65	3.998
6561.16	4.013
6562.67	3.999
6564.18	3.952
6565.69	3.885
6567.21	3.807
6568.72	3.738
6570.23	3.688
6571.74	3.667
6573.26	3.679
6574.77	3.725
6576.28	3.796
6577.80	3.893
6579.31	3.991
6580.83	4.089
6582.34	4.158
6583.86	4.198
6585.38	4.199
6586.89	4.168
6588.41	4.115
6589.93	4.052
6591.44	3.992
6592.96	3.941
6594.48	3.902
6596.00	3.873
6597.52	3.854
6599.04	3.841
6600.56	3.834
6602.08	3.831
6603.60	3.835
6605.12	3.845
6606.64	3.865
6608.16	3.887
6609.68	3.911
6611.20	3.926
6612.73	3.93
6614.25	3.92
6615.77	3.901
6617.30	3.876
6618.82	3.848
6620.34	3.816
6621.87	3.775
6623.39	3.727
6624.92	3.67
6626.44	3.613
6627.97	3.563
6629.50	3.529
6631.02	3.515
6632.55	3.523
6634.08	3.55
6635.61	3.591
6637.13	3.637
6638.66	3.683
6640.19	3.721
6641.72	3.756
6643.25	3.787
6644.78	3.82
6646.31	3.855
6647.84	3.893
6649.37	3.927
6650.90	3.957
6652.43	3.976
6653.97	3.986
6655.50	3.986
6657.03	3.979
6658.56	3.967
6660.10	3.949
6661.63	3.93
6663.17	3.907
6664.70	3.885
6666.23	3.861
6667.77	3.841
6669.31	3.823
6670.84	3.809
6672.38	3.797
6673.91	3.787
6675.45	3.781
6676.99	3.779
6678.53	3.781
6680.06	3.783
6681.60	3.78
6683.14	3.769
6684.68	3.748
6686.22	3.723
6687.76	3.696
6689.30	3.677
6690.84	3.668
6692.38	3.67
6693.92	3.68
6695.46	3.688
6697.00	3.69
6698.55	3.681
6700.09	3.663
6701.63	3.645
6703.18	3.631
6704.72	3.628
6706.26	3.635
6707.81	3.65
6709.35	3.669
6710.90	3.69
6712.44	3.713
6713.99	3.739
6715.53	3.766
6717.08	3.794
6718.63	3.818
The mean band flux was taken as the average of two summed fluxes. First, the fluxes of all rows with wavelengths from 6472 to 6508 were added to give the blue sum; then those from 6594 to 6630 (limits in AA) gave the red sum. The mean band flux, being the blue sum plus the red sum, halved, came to 90.6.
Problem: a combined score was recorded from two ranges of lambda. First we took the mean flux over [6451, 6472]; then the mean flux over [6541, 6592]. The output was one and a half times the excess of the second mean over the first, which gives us 0.12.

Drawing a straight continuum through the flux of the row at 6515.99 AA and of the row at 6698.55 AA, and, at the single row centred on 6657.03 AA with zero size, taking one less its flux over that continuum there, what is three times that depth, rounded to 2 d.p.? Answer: -0.18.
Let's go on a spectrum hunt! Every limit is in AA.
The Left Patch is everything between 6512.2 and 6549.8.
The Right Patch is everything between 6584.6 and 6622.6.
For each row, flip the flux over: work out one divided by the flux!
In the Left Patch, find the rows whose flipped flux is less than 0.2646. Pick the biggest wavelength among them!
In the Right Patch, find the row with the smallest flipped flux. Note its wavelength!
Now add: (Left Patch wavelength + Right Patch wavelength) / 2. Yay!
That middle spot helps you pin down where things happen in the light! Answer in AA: 6567.2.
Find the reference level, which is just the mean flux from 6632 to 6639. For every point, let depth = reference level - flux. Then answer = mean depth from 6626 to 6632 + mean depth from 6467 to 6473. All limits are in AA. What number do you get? -0.21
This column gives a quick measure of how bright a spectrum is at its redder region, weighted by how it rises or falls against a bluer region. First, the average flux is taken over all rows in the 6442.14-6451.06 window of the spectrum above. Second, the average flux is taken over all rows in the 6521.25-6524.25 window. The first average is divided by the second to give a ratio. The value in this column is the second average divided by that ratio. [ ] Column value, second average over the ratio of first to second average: 4.2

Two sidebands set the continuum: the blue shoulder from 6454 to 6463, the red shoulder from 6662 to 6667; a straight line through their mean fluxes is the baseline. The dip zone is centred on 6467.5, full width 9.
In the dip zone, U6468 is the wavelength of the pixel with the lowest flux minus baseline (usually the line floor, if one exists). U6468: 6471.14 AA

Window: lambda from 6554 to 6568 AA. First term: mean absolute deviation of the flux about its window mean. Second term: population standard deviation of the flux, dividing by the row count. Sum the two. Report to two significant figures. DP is 0.11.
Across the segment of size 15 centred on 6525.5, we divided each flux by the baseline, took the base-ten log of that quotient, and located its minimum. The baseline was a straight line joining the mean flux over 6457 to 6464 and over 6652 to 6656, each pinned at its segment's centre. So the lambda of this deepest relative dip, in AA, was 6532.52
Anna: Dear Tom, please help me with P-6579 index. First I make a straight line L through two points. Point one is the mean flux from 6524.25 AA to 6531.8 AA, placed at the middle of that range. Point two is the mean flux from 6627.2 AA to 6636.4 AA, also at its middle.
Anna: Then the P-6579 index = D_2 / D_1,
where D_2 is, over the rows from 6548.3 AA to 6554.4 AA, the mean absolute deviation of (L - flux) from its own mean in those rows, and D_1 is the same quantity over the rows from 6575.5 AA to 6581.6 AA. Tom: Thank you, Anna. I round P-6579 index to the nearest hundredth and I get 0.28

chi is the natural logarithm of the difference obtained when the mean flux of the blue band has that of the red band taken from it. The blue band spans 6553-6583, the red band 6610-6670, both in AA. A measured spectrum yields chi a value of -2.5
